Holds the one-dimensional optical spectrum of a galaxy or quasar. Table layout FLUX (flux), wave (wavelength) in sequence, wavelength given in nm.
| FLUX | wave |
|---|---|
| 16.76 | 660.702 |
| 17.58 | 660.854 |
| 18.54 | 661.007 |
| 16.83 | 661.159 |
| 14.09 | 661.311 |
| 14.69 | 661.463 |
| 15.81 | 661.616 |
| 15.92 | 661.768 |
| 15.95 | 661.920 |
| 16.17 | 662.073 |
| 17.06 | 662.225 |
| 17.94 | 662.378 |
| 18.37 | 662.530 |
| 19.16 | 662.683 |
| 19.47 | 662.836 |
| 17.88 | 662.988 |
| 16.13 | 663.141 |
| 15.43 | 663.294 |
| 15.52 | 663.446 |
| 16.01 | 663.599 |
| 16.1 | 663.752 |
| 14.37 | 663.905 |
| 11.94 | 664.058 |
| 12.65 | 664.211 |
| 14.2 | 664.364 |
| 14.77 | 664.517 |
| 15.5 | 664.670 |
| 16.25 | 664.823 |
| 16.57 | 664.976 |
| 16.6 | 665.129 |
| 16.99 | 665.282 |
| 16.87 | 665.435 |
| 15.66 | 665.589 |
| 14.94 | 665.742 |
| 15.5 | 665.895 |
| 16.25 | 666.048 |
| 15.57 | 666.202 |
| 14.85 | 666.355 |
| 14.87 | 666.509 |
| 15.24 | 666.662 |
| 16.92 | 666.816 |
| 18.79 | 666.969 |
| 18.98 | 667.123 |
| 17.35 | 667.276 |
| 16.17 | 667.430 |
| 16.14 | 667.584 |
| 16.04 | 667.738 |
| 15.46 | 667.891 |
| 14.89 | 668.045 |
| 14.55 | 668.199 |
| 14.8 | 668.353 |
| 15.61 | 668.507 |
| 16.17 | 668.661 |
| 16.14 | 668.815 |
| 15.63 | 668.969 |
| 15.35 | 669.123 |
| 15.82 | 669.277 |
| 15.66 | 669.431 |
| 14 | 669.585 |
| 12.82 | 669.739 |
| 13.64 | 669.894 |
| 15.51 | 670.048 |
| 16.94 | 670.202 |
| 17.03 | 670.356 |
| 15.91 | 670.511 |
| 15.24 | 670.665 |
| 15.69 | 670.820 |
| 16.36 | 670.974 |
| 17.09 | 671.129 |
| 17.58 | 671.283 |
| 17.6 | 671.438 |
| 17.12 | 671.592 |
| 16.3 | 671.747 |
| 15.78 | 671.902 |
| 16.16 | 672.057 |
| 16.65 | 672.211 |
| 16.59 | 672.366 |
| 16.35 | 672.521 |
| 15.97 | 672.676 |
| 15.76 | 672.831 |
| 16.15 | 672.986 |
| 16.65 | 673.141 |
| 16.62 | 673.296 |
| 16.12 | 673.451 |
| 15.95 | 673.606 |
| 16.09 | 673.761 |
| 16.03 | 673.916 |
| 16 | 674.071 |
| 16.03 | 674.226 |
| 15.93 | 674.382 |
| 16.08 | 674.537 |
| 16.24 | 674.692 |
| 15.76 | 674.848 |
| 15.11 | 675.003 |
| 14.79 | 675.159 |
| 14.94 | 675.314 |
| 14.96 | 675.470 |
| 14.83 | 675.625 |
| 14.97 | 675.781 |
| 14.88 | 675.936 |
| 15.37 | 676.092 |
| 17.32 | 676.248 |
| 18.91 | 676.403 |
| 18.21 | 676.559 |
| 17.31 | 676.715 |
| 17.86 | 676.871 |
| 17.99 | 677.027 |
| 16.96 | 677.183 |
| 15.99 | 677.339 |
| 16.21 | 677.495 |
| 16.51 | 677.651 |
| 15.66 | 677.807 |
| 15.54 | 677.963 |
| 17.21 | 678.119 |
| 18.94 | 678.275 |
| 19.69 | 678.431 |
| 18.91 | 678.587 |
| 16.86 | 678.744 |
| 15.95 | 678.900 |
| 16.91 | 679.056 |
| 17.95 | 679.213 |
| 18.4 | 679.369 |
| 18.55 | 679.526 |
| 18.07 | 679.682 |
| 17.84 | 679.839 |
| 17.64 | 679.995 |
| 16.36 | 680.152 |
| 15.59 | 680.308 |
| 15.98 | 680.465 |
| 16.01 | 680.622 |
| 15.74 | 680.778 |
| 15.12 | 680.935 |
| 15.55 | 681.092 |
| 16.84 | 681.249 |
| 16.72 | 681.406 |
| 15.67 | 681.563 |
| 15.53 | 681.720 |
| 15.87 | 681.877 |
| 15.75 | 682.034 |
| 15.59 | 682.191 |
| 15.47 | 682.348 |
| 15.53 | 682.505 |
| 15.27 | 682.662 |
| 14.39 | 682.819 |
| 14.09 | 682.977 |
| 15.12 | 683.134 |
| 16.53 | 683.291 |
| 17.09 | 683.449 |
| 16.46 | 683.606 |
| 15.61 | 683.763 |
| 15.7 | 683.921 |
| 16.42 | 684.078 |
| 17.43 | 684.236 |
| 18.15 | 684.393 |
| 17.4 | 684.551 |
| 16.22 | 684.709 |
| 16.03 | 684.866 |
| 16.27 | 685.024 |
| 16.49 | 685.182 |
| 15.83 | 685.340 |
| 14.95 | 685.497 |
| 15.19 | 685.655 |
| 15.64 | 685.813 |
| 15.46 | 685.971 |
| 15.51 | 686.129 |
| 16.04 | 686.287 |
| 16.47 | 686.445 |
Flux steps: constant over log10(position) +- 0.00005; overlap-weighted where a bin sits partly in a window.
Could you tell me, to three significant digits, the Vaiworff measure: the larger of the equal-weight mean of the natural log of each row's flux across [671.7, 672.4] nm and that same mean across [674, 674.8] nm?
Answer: 2.79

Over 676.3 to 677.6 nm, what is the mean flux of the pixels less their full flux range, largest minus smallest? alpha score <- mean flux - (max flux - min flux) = 14.5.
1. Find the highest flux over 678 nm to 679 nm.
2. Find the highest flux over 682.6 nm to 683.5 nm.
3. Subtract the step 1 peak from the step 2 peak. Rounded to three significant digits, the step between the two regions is -2.60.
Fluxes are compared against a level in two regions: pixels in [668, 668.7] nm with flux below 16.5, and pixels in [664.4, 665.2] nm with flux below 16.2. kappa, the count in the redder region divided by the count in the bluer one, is 2.50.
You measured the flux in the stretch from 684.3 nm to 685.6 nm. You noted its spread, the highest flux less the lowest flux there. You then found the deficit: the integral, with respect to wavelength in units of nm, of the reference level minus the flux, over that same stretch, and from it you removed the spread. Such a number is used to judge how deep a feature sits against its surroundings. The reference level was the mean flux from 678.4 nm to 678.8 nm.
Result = -0.6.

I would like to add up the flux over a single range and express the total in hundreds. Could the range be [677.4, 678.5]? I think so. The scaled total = 1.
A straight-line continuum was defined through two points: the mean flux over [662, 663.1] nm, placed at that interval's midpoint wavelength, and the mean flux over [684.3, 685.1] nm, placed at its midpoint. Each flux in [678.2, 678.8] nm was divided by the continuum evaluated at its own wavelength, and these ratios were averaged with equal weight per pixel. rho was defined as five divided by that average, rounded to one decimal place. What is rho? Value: 4.6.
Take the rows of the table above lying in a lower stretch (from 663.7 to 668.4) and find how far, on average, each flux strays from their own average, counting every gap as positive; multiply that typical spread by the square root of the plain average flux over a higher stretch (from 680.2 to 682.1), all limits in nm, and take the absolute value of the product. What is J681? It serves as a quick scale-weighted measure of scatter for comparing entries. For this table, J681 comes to 4.3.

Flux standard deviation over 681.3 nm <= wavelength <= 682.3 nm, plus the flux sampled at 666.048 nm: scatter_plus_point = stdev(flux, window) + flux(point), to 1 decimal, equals 16.7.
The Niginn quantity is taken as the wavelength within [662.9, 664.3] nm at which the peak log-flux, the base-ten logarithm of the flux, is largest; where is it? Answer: 662.988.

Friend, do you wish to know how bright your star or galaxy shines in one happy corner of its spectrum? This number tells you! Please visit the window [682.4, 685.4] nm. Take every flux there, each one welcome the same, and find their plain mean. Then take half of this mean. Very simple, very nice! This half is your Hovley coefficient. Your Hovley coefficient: 8.05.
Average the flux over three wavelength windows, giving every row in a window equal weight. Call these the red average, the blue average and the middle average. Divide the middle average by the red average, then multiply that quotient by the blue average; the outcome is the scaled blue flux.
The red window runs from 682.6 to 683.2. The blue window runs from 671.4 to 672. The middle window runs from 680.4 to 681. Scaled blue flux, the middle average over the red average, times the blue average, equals 17.8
